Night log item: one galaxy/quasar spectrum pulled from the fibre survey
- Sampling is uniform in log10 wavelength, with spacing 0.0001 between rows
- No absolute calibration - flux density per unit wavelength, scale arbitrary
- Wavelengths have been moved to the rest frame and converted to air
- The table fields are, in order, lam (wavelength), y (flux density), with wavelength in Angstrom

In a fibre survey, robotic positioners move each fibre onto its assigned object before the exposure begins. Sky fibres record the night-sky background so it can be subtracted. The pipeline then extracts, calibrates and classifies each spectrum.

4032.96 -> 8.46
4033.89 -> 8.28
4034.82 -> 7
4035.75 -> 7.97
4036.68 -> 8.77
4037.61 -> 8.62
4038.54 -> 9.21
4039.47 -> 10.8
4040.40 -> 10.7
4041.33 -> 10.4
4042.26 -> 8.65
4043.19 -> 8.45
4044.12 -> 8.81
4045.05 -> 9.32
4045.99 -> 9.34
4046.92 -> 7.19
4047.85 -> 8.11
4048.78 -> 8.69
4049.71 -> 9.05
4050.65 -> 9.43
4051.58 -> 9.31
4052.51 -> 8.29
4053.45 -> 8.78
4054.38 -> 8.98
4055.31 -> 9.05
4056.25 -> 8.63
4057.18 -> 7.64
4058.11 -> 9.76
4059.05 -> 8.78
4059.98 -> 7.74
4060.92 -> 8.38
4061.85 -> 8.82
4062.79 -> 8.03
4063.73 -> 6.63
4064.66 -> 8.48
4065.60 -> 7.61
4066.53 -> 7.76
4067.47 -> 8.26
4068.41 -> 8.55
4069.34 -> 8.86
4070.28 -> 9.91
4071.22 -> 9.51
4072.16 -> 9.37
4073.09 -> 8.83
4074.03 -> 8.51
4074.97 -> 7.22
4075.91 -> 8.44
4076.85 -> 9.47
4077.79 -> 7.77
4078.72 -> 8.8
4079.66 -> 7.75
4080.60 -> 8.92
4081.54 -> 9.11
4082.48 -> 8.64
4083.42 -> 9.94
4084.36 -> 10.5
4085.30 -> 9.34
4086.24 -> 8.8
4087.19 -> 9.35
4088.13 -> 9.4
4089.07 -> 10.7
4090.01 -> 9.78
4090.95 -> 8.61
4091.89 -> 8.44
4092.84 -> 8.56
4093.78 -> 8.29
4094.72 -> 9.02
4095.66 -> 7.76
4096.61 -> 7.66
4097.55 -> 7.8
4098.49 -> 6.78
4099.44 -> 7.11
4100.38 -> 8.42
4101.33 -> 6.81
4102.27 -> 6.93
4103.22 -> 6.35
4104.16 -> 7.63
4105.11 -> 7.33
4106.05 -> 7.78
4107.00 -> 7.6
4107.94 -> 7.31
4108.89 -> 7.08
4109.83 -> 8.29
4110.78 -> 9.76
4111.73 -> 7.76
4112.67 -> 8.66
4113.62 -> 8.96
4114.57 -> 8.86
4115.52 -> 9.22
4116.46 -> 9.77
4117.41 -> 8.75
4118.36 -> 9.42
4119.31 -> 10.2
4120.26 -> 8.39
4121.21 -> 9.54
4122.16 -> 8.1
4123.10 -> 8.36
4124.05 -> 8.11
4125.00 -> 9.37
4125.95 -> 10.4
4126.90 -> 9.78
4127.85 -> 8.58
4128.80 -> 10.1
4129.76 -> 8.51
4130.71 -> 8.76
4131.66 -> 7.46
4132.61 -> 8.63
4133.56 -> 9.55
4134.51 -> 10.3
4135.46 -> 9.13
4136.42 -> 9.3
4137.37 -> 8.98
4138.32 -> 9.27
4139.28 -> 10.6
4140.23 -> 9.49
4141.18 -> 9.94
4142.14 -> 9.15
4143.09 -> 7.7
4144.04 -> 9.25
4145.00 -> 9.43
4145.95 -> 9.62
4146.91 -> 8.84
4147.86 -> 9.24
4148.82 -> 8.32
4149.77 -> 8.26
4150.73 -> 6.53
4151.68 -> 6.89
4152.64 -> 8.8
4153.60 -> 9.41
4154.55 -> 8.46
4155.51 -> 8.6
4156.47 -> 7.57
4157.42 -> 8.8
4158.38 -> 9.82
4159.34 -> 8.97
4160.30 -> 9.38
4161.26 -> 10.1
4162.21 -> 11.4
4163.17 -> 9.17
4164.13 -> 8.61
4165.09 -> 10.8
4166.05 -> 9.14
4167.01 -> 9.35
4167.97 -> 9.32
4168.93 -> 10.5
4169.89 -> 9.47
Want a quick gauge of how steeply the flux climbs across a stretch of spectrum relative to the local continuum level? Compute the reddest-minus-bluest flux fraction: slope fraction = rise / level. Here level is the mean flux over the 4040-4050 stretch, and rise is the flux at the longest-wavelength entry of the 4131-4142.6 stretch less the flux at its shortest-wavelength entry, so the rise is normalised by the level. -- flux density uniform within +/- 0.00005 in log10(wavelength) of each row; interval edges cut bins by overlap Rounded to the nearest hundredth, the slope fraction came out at 0.19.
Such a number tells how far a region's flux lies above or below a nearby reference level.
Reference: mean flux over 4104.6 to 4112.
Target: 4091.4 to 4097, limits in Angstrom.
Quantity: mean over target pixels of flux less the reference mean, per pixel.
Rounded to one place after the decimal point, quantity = 0.4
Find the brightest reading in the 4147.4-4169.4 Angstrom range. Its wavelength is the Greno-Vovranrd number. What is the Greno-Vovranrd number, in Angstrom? 4162.21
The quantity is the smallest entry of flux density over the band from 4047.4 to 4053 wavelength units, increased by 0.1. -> 8.2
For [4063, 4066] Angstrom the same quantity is 6.7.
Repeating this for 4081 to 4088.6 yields 8.7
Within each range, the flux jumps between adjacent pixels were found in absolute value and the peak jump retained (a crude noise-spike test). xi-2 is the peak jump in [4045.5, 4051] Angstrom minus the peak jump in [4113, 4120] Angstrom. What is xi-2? 1.1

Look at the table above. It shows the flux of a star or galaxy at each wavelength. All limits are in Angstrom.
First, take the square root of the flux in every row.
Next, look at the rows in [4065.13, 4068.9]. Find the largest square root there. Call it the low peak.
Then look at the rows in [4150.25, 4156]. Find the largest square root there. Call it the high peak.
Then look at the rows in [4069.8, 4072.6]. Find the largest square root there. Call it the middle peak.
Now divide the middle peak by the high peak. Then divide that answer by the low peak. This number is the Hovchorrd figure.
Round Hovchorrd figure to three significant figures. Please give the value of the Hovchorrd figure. 0.351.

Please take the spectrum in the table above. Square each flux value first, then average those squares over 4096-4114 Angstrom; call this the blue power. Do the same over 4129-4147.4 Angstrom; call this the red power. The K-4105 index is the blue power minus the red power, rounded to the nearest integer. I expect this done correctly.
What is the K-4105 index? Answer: -25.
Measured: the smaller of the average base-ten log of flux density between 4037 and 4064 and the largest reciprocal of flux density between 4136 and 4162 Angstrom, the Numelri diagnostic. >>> 0.153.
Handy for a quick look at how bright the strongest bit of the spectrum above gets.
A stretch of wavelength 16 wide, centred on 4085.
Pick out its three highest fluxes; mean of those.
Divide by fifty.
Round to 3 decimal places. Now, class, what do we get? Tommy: 0.208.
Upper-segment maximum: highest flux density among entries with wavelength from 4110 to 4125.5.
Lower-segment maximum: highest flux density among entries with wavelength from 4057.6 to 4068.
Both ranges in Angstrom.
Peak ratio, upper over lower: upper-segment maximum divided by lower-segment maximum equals 1.05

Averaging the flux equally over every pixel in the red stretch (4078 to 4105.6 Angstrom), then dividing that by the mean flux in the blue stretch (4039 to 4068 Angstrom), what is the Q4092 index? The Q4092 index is 0.97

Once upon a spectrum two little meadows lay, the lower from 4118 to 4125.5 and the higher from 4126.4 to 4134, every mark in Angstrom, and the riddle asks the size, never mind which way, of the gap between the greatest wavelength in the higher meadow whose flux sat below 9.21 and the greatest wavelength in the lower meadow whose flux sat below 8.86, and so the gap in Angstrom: 8.6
